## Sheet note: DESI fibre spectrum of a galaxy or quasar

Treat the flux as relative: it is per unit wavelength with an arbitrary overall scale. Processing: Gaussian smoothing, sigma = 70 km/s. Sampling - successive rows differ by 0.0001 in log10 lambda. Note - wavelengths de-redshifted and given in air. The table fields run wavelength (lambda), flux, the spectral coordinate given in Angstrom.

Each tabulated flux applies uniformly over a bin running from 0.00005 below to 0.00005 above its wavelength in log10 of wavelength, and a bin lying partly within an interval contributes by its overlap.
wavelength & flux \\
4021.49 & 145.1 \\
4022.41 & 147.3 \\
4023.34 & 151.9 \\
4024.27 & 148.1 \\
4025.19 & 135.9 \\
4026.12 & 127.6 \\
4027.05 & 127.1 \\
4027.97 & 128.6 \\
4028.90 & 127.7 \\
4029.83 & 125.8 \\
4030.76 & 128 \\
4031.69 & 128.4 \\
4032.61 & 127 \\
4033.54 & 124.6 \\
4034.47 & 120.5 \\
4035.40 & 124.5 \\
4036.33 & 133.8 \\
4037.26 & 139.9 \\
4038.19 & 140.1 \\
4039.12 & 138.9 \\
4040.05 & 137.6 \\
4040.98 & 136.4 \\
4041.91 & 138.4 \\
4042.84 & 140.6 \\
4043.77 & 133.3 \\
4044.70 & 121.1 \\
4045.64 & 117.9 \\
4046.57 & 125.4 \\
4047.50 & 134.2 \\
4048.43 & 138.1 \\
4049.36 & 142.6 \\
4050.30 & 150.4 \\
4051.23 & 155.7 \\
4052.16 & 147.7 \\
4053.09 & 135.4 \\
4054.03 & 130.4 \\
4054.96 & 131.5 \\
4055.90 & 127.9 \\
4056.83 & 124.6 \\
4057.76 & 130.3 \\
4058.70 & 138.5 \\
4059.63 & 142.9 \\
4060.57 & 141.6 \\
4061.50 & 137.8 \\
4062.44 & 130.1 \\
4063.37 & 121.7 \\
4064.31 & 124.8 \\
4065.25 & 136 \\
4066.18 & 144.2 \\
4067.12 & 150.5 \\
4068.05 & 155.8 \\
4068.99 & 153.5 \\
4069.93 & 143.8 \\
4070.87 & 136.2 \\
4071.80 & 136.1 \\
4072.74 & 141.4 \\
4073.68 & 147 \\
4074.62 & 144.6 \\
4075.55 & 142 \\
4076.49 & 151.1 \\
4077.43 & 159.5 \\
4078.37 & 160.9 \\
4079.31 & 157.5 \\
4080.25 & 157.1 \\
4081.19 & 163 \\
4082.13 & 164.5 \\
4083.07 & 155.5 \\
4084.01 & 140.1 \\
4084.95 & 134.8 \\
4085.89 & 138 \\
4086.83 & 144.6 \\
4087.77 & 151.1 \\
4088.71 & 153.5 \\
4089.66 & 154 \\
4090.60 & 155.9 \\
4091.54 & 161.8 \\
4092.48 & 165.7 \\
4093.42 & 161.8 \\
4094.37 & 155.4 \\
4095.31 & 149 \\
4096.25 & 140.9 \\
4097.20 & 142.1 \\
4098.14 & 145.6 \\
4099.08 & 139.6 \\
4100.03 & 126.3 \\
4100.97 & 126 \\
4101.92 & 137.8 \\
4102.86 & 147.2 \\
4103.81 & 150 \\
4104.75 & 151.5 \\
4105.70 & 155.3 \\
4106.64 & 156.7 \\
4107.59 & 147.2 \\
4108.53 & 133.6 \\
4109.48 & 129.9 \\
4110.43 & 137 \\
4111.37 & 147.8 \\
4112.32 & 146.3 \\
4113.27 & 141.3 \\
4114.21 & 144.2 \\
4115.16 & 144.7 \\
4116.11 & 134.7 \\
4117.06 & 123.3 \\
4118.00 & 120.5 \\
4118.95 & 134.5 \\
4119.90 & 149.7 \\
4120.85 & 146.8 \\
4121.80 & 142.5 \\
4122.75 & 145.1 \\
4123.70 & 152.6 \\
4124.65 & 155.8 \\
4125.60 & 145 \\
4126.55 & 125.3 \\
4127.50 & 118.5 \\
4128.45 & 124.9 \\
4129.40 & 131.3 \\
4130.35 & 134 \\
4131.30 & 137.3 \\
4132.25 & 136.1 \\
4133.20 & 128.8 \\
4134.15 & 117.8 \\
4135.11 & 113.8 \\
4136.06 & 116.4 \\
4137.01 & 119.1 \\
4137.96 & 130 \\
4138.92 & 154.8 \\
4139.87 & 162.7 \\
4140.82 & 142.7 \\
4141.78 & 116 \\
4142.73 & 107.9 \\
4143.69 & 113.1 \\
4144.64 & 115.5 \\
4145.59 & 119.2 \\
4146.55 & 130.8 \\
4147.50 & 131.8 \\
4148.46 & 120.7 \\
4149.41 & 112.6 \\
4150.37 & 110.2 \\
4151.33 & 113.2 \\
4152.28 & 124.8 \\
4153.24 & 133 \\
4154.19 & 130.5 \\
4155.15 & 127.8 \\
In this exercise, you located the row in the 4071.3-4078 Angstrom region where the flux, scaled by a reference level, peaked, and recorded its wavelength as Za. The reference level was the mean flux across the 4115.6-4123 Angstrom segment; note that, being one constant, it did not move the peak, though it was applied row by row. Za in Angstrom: 4077.43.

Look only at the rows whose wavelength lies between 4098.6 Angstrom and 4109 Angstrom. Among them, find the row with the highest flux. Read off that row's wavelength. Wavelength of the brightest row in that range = 4106.64 Angstrom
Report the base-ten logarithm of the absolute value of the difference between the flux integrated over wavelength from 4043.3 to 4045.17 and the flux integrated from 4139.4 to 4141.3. 1.7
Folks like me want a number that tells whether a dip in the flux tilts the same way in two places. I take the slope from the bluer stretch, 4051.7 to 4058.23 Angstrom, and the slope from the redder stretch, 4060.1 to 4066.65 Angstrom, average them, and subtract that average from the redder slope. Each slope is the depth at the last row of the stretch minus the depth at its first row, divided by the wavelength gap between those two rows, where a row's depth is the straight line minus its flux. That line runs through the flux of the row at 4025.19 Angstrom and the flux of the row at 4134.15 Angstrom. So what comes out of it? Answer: -1.8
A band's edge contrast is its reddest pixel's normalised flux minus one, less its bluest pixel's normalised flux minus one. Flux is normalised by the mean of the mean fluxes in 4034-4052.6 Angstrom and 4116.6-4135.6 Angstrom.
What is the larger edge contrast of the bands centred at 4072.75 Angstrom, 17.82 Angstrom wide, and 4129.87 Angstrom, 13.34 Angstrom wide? 0.28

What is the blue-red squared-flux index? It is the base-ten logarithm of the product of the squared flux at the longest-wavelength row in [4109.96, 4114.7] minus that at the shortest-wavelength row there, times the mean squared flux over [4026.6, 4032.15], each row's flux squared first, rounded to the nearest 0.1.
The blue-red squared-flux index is 7.5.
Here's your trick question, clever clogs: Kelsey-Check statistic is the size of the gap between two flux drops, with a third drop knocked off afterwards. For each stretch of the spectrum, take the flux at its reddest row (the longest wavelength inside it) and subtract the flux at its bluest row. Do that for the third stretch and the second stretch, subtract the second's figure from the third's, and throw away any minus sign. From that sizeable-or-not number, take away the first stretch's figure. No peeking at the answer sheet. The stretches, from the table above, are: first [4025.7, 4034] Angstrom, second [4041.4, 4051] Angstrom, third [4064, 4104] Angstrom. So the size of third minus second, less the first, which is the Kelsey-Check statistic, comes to 16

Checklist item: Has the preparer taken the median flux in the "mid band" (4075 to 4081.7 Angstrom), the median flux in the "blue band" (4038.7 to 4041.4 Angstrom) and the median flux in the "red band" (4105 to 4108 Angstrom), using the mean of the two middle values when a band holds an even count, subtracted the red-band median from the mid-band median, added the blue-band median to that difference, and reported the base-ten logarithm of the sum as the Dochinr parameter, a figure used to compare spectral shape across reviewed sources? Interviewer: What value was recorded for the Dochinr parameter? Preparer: 2.15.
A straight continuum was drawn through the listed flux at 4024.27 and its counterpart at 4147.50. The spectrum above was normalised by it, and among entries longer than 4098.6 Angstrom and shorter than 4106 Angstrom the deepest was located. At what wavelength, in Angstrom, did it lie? 4100.97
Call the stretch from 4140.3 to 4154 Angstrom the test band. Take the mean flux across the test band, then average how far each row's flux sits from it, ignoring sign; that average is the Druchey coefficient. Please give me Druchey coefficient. 8.4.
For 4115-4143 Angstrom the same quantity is 11.9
